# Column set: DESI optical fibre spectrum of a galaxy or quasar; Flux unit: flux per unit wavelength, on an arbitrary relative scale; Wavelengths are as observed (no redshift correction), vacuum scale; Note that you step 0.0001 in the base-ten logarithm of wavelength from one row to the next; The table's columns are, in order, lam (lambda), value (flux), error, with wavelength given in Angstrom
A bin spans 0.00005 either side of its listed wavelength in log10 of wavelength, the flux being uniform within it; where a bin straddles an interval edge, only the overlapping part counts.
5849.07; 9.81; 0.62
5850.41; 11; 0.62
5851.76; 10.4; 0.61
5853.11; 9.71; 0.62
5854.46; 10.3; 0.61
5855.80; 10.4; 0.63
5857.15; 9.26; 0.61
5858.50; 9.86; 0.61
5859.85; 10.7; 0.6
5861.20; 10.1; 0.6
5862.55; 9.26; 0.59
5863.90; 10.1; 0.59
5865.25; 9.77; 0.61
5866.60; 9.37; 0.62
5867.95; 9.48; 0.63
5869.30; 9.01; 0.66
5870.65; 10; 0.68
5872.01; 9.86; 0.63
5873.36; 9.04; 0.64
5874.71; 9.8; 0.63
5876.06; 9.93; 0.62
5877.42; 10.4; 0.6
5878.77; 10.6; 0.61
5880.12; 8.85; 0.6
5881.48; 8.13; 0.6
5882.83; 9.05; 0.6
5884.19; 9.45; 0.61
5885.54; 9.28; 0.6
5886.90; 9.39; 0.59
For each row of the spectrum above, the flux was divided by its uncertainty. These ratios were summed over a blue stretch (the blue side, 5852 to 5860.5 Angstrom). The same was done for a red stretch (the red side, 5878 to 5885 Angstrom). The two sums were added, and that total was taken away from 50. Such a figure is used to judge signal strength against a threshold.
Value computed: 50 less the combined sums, -124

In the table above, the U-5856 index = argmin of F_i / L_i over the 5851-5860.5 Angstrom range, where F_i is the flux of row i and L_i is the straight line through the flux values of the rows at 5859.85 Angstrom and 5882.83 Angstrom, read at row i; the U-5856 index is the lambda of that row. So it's 5857.15 Angstrom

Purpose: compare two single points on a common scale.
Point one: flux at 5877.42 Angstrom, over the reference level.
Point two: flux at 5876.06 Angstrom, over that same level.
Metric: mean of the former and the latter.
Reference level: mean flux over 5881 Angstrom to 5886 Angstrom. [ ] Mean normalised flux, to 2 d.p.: 1.13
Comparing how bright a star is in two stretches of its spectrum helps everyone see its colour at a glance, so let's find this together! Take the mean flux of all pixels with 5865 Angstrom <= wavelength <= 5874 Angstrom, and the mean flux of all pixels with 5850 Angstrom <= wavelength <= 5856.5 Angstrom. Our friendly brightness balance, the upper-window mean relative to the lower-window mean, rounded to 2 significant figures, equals 0.92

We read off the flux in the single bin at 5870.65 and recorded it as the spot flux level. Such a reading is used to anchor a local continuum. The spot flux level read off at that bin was 10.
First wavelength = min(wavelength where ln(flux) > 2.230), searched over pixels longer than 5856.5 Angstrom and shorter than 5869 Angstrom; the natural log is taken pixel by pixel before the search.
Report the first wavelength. 5858.50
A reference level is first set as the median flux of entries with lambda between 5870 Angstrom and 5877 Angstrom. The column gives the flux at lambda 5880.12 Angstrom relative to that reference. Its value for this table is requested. -1.0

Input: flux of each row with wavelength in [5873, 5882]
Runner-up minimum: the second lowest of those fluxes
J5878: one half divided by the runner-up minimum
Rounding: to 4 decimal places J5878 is 0.0565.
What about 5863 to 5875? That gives 0.0553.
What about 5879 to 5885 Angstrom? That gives 0.0565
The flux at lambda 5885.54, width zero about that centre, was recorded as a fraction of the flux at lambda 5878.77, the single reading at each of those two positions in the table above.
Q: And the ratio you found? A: 0.88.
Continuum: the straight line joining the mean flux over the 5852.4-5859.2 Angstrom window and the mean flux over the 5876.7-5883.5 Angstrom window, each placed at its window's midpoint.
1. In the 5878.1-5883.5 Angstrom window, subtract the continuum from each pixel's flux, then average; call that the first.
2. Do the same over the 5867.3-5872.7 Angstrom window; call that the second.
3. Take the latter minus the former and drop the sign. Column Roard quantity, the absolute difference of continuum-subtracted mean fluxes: 0.21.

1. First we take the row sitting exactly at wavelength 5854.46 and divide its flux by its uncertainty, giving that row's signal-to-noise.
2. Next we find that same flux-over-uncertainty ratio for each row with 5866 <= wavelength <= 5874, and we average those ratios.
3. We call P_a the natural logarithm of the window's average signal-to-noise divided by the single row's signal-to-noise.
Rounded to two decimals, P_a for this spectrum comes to -0.14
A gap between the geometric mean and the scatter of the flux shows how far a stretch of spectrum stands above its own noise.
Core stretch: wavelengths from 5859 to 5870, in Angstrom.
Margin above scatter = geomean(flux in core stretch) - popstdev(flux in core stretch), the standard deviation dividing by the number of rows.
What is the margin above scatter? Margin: 9.19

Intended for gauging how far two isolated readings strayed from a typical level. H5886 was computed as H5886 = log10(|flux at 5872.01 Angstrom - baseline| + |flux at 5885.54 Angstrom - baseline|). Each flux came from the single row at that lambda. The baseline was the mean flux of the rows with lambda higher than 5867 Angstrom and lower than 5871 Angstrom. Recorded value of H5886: -0.2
